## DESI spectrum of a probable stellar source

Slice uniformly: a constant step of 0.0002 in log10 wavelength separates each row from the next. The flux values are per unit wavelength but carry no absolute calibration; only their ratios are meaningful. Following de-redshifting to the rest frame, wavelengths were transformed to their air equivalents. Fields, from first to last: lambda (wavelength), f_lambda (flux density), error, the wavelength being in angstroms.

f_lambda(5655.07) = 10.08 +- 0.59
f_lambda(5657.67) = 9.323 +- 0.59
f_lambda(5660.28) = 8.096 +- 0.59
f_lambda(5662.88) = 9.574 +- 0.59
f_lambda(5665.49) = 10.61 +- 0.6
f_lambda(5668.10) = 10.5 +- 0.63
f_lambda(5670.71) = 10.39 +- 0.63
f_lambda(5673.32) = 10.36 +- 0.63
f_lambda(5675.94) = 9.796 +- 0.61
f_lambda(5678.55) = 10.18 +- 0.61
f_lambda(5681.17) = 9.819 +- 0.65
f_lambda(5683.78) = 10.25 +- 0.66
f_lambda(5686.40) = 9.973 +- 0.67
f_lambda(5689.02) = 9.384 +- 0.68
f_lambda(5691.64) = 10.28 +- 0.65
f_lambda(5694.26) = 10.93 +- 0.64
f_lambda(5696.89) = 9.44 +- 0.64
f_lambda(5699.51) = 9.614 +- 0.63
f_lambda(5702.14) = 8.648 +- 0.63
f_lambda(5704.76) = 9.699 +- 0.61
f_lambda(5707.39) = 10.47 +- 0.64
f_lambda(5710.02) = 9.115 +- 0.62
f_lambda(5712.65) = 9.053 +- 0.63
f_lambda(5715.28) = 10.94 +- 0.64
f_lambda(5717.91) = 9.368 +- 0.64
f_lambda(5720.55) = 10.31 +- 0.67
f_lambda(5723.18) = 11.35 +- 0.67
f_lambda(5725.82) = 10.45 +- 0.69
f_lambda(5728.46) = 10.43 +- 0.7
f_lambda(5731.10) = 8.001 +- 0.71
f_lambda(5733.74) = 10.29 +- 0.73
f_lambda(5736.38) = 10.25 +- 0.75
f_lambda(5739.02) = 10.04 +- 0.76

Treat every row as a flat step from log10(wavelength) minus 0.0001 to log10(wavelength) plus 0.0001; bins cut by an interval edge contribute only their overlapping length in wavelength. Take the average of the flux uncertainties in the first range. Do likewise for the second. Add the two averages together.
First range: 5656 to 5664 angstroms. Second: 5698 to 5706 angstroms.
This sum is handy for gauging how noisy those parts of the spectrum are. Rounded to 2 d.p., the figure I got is 1.21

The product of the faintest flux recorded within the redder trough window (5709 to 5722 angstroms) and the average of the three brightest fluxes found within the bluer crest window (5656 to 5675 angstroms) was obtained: 95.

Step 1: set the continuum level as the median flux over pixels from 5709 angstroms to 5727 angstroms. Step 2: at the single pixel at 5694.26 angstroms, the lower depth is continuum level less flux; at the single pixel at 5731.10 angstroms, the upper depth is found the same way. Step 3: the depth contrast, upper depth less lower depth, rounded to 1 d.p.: 2.9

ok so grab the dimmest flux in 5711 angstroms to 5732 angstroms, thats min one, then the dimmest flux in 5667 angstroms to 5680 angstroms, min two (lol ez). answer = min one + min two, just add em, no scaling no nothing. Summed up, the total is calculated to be 17.8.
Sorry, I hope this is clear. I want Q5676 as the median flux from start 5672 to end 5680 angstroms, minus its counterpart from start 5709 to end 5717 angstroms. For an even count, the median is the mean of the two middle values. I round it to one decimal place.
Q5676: 1.1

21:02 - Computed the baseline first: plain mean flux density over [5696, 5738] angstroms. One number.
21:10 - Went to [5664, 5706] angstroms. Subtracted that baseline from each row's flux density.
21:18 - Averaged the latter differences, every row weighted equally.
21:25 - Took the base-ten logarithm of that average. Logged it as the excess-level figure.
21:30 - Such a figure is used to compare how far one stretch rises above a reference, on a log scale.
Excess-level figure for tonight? -0.8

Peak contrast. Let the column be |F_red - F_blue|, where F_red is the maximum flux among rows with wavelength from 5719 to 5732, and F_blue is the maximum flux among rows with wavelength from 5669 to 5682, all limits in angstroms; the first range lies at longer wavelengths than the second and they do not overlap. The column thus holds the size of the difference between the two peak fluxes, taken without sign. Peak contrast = 0.96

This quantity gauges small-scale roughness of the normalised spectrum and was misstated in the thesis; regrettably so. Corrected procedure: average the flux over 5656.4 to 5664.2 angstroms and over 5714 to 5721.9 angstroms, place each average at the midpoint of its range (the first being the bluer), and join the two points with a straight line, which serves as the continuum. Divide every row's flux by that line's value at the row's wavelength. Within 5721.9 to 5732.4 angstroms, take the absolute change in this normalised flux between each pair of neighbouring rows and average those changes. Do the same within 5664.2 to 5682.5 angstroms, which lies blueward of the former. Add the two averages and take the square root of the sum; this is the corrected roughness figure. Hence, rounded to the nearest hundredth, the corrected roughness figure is 0.38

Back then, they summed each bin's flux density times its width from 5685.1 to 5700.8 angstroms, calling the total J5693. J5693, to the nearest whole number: 156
